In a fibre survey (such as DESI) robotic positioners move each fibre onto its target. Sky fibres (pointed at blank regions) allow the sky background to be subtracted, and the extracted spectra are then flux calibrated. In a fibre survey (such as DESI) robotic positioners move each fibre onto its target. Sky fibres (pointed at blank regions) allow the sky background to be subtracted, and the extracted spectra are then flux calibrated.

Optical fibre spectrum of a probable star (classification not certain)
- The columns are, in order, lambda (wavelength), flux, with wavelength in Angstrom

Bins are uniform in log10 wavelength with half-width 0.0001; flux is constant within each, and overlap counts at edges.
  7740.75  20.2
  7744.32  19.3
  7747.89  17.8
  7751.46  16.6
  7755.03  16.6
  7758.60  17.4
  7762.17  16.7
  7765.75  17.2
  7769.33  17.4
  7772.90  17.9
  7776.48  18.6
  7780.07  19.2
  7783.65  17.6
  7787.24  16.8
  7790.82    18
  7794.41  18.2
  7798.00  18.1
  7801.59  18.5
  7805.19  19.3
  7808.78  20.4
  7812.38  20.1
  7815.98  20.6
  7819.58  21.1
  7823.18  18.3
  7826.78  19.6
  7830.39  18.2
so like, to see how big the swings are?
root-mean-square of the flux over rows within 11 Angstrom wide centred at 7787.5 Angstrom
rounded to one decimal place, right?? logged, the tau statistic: 17.5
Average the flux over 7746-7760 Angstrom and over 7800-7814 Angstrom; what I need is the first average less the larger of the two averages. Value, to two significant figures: -2.5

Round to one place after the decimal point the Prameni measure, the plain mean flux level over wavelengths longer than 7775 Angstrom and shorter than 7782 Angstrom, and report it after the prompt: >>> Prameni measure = 18.9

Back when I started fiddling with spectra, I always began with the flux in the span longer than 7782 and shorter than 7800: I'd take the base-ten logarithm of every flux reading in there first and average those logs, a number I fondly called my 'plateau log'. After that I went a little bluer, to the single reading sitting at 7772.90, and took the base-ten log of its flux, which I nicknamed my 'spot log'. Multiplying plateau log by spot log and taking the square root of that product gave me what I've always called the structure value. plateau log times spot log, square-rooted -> 1.251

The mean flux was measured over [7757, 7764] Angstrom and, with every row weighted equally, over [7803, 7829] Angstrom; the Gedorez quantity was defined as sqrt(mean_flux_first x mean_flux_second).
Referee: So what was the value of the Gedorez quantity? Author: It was 18.4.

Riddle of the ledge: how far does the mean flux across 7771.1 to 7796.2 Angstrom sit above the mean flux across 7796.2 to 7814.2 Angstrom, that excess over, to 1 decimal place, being -1.2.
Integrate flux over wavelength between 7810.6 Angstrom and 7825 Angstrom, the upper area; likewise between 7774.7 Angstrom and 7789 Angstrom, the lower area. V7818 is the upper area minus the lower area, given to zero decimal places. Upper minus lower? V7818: 30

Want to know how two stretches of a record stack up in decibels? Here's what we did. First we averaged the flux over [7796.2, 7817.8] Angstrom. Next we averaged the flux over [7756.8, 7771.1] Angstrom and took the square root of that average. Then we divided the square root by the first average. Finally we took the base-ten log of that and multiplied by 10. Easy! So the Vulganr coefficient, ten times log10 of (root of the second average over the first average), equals -6.73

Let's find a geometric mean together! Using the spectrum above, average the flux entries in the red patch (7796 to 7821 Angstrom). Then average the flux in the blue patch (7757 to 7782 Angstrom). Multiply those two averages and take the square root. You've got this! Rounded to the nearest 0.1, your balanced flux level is 18.7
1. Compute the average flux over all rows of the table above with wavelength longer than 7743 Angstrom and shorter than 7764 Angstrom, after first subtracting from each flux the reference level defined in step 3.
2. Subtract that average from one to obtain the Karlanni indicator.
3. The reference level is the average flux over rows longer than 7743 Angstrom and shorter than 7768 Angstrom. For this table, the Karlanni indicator 1.0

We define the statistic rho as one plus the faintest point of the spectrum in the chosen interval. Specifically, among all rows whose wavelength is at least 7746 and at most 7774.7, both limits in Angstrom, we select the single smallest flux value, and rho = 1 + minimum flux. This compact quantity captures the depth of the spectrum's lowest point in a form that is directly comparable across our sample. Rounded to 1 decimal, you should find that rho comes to 17.6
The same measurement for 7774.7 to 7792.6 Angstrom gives 17.8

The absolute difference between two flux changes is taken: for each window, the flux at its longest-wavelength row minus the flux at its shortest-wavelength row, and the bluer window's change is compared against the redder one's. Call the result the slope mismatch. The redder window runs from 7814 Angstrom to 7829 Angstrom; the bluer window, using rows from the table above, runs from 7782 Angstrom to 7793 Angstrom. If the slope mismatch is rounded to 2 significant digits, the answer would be 1.4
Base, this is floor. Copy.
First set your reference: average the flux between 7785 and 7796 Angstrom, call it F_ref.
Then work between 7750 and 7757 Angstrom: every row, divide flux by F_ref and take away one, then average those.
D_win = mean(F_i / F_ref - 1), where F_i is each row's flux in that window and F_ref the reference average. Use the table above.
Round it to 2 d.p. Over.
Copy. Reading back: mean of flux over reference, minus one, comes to -0.06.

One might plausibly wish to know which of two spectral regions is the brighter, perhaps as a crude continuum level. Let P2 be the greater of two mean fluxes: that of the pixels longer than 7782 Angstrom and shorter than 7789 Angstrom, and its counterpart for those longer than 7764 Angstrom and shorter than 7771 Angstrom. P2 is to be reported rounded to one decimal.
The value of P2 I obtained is 17.3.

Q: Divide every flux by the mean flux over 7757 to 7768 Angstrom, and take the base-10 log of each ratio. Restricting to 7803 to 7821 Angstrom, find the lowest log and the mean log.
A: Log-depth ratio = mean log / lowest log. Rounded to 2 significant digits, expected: 1.4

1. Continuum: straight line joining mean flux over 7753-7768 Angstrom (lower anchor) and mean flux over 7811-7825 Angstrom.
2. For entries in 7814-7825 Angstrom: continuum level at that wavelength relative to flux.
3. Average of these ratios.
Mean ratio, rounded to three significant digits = 1.01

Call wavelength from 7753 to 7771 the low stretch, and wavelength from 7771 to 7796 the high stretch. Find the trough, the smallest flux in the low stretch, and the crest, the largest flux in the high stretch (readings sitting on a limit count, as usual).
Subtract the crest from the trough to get -2.6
